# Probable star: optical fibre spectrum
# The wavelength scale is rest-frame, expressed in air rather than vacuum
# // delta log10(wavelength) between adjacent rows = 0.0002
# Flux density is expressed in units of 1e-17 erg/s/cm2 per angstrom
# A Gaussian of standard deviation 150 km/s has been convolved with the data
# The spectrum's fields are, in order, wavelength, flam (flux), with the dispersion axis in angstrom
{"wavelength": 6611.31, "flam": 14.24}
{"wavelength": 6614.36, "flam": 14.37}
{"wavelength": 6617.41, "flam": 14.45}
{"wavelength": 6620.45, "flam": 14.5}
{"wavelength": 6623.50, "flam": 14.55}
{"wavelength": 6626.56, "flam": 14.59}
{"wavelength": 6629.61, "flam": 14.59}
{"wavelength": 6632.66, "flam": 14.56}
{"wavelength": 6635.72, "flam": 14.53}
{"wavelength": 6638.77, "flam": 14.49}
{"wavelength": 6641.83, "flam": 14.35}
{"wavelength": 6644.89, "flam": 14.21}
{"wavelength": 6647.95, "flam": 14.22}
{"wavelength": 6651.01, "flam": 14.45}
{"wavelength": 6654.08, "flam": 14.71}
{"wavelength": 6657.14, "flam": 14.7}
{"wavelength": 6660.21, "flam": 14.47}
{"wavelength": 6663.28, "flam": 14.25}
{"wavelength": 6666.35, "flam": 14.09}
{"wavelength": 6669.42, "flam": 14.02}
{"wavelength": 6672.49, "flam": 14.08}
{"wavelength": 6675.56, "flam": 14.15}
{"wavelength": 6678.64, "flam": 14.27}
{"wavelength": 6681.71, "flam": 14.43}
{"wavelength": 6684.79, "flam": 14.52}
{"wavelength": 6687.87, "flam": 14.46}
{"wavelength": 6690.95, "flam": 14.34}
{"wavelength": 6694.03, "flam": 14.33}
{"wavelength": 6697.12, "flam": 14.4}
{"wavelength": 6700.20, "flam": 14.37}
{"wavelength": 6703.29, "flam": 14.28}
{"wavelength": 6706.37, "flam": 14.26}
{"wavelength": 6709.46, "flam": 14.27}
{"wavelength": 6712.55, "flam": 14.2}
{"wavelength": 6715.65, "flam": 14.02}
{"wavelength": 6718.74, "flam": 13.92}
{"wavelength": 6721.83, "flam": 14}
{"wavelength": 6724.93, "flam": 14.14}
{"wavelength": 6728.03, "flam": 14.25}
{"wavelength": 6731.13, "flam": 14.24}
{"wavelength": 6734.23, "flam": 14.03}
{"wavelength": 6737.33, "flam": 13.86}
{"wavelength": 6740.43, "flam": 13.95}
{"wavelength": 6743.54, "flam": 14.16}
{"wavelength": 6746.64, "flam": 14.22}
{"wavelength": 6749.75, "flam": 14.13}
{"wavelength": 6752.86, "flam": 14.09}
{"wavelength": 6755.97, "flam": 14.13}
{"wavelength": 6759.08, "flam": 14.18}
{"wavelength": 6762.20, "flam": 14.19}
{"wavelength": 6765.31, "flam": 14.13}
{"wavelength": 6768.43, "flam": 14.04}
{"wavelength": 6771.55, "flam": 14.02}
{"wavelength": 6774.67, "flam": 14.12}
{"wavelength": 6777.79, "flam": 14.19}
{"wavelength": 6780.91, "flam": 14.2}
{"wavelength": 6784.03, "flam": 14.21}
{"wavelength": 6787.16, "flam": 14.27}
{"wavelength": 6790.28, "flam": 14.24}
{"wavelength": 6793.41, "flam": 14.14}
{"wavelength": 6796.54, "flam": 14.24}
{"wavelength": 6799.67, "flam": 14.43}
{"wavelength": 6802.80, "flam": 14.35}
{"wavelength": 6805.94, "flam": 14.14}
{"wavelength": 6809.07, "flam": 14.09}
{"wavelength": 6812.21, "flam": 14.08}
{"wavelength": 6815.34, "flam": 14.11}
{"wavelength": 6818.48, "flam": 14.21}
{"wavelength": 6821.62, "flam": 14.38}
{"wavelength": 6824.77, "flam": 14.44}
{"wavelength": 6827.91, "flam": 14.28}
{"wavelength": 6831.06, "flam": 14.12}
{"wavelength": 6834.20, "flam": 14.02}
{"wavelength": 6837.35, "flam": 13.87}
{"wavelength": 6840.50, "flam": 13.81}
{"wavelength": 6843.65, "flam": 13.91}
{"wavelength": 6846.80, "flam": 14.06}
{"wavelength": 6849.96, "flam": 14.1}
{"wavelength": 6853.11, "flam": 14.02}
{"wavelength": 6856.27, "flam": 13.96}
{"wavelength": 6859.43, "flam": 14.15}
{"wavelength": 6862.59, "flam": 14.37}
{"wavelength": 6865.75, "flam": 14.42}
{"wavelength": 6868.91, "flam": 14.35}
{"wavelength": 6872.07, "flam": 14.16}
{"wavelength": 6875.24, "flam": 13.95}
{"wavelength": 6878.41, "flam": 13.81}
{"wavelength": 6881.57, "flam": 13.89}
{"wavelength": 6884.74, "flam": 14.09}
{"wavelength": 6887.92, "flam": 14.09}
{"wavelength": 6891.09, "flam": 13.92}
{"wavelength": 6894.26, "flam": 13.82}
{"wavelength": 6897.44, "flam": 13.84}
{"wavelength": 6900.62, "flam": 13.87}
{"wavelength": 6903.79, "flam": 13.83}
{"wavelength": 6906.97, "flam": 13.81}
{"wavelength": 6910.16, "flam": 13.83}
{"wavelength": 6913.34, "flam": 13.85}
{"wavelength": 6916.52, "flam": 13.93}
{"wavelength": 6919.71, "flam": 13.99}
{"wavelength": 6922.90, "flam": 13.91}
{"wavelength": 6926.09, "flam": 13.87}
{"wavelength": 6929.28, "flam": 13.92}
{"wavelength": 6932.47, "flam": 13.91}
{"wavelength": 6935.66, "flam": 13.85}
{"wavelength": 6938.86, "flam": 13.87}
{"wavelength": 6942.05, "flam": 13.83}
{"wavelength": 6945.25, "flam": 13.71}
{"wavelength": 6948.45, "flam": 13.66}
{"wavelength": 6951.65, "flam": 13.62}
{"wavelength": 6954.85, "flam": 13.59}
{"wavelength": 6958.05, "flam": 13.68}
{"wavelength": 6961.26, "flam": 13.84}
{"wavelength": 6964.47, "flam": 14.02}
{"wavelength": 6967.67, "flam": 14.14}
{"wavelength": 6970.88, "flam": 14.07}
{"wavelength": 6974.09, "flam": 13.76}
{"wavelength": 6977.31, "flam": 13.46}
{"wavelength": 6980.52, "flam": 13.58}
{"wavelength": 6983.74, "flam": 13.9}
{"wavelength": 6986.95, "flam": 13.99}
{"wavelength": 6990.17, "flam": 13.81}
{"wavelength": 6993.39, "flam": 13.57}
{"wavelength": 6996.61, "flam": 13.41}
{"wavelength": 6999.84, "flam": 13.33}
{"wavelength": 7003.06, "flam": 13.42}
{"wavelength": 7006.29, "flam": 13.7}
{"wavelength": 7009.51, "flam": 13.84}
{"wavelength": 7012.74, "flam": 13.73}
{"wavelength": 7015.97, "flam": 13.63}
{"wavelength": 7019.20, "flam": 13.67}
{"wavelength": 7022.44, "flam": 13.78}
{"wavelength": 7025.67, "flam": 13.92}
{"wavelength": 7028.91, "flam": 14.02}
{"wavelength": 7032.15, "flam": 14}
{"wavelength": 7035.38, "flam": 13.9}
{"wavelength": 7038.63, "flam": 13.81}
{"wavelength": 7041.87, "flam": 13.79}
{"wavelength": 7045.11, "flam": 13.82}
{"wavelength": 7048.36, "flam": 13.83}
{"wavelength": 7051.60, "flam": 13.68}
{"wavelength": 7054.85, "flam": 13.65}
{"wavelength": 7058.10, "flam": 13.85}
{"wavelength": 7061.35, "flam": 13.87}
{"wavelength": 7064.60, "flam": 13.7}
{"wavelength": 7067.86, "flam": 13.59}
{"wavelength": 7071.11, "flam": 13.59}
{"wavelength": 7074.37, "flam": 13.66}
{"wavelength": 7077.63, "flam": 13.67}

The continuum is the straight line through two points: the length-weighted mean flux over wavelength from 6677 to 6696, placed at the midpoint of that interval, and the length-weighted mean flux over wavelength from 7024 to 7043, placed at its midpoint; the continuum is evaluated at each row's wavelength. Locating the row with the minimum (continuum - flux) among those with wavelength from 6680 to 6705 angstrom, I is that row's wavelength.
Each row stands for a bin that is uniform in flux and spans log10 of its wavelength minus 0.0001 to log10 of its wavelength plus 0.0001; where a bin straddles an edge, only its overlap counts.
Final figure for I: 6684.79 angstrom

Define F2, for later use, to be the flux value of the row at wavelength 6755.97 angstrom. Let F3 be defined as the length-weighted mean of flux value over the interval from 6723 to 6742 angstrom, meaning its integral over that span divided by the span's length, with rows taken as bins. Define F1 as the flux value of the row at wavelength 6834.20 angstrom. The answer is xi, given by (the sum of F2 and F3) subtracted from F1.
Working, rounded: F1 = 14.02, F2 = 14.13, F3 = 14.1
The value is -14.2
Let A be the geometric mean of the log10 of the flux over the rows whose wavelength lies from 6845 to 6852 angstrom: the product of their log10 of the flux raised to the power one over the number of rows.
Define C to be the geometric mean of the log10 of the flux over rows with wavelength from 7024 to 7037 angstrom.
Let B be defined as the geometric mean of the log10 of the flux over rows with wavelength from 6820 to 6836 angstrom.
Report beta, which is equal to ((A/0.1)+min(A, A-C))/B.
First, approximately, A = 1.15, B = 1.15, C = 1.14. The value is 10.0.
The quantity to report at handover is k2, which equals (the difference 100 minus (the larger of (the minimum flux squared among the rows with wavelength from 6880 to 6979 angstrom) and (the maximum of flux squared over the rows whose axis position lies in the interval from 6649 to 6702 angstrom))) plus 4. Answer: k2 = -112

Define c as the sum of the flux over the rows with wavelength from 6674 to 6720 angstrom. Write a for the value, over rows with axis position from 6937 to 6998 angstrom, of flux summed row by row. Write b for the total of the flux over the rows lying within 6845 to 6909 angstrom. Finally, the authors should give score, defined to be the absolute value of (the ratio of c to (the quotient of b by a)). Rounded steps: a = 262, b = 281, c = 214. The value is 200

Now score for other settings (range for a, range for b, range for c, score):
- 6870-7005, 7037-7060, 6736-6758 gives 593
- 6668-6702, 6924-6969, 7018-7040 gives 79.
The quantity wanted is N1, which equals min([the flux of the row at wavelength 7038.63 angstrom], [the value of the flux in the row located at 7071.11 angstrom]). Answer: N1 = 13.6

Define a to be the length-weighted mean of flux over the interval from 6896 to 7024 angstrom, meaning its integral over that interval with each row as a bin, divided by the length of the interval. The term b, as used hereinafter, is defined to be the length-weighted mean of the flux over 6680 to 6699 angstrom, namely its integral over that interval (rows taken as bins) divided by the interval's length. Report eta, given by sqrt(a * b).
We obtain 14.1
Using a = 13.8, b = 14.4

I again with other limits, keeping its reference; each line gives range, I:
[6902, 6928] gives 6919.71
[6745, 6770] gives 6746.64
